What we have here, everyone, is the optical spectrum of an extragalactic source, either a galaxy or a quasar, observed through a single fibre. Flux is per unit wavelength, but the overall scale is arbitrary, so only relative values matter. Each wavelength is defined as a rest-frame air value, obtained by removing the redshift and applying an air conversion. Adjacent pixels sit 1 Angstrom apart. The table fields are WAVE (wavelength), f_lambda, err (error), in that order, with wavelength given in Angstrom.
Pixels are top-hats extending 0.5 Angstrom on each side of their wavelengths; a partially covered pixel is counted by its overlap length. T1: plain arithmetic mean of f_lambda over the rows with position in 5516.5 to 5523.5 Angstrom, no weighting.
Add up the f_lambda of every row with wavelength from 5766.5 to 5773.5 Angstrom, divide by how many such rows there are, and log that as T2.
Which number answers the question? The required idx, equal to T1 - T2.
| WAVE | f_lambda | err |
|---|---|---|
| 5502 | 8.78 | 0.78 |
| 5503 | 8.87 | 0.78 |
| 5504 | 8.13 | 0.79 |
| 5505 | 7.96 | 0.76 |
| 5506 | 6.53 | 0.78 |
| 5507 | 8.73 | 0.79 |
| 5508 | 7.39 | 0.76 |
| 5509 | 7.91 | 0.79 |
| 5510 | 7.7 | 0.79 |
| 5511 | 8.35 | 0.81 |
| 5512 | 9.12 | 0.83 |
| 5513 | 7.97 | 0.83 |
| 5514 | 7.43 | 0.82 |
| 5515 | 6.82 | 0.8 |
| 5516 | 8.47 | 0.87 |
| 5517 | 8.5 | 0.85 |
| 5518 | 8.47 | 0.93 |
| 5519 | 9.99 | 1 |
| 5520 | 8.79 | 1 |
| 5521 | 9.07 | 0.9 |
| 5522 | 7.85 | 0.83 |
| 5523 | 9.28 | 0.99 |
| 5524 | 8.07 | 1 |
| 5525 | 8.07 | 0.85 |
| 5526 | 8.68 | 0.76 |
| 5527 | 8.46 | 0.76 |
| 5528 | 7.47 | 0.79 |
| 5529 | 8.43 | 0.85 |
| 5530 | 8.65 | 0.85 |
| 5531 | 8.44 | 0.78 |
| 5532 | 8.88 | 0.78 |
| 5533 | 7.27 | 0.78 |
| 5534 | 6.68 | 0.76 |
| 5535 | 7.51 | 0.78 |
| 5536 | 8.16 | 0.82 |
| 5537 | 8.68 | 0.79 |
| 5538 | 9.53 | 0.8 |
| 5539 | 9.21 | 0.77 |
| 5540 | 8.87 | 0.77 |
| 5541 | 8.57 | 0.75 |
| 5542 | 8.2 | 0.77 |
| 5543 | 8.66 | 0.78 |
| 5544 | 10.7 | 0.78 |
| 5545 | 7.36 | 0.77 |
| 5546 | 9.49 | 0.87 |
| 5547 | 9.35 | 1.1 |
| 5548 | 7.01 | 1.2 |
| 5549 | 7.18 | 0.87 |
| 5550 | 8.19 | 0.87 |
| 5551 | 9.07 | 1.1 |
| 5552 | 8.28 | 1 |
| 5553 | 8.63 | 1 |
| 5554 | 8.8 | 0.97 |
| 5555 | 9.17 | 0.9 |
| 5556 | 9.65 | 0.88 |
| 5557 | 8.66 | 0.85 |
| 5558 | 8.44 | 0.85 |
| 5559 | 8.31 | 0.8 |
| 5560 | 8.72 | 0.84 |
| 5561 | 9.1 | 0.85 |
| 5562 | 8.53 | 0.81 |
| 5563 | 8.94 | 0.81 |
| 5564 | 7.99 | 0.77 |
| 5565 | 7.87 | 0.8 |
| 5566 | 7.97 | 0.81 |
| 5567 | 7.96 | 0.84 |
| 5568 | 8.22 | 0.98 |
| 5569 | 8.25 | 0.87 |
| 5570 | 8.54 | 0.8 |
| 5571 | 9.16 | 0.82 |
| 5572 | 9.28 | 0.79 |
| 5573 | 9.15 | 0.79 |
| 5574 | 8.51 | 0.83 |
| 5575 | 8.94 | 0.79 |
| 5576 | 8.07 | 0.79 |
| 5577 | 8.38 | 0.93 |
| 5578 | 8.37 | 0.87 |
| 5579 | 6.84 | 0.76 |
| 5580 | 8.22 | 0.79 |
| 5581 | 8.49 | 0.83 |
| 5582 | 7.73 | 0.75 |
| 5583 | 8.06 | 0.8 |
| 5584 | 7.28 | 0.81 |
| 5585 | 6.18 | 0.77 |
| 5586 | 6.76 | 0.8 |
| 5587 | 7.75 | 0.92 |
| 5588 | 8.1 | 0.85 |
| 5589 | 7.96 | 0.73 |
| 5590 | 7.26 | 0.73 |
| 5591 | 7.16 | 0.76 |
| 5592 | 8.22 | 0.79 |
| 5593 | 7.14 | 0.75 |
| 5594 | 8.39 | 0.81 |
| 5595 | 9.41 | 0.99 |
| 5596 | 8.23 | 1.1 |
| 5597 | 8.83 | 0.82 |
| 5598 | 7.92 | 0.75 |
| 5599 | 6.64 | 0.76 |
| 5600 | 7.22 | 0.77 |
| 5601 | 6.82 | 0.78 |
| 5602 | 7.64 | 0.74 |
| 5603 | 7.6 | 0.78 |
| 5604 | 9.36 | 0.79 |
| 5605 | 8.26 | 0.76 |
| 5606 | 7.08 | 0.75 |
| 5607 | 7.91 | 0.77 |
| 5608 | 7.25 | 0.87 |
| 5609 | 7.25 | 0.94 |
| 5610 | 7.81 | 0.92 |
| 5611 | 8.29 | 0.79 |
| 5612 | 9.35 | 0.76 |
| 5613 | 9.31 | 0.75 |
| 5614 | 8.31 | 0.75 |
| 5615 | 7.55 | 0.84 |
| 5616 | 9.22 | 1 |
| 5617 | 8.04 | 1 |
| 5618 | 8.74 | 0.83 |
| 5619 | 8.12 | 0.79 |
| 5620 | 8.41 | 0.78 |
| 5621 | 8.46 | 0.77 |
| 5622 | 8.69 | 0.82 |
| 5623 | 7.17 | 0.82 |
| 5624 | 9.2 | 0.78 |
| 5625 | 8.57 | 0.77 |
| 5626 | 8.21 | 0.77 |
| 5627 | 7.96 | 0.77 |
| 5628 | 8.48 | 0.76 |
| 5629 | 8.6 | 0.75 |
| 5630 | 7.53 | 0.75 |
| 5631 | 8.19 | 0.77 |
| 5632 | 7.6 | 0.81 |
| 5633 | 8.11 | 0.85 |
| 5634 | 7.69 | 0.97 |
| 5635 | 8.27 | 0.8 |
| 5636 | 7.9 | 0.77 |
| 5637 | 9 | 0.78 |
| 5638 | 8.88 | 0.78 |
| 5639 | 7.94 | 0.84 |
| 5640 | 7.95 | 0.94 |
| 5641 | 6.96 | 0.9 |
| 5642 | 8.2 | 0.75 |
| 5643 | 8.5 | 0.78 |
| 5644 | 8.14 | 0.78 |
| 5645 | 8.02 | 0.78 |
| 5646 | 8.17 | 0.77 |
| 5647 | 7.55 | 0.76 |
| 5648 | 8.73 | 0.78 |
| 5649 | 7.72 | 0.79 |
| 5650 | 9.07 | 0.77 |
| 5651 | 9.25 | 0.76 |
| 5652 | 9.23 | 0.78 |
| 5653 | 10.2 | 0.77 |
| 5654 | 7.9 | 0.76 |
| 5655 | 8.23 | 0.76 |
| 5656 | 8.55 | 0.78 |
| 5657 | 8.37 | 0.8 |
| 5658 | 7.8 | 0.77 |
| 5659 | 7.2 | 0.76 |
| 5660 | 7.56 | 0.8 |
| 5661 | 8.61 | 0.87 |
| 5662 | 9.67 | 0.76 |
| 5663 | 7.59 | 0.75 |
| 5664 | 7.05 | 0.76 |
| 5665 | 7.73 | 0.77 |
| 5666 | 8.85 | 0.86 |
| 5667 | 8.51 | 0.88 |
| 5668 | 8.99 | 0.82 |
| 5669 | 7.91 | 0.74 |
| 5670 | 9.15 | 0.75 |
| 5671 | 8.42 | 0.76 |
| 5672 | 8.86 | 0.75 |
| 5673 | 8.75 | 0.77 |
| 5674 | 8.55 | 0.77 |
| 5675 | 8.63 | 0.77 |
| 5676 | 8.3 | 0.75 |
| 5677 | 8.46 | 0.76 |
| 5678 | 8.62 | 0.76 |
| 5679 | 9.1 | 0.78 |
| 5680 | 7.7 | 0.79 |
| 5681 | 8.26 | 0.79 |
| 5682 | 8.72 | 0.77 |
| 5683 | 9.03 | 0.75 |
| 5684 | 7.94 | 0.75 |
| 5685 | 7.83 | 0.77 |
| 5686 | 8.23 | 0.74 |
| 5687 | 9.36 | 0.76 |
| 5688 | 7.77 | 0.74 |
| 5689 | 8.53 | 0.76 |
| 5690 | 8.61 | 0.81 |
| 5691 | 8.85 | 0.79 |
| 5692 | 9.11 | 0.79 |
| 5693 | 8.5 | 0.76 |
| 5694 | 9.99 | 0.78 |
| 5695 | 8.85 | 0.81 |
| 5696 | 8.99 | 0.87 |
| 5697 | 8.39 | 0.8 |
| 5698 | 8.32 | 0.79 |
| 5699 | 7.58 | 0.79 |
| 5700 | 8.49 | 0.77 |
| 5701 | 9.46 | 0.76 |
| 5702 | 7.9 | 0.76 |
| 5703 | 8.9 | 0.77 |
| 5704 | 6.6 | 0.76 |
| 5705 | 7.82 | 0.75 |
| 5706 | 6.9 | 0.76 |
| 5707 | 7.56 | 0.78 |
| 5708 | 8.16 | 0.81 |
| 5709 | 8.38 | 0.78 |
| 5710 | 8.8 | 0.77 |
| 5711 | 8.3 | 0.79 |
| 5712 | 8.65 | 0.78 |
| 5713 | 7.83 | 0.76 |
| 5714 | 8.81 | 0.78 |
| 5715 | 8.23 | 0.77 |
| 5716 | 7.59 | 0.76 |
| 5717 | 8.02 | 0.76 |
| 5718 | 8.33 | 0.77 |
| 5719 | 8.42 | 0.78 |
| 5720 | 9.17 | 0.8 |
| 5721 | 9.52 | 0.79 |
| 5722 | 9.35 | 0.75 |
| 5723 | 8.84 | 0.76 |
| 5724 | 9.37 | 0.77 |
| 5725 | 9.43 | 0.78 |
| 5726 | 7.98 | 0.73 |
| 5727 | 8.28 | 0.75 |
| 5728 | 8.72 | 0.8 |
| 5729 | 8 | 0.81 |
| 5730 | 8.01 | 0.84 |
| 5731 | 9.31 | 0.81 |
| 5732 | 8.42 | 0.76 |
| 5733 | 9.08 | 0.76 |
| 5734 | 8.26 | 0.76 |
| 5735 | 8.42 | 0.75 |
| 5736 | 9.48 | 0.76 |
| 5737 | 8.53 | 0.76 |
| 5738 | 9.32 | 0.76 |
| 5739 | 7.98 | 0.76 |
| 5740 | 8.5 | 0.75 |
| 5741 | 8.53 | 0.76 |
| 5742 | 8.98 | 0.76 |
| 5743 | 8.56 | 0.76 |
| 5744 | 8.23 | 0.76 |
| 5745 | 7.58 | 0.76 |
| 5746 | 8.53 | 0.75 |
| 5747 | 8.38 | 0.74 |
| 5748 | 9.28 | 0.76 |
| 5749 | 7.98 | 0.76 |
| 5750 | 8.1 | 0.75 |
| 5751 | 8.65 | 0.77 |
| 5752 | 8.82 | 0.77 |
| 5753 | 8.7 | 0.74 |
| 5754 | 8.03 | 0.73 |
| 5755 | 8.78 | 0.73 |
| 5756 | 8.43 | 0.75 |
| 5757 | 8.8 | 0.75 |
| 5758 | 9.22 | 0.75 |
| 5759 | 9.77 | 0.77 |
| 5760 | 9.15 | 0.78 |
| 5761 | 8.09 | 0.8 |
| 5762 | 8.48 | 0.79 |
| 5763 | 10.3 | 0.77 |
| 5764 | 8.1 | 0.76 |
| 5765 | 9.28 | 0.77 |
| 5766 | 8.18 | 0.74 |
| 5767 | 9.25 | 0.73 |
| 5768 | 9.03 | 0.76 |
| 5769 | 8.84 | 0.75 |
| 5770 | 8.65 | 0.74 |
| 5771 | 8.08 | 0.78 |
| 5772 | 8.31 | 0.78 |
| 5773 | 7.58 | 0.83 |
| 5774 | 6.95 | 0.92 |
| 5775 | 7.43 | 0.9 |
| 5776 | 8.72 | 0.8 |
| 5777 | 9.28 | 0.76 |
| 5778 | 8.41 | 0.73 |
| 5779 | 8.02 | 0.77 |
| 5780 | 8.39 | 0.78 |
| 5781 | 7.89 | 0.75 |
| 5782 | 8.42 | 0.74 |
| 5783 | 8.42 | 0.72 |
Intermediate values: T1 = 8.85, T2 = 8.53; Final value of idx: 0.3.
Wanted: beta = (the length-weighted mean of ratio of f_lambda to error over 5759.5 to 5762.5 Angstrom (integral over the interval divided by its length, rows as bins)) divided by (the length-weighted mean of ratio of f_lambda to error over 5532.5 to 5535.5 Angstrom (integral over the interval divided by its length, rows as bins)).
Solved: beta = 1.17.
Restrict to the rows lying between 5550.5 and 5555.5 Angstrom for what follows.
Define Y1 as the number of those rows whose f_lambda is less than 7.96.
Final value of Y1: 0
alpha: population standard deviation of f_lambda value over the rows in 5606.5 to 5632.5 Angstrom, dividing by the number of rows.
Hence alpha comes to 0.62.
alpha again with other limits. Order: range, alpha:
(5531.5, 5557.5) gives 0.92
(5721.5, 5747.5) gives 0.52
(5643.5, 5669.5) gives 0.75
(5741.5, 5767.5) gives 0.60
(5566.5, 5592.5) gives 0.75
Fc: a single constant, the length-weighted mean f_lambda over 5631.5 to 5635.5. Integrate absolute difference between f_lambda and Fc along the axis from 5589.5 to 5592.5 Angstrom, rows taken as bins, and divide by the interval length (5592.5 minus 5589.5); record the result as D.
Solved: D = 0.57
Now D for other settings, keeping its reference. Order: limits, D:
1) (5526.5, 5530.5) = 0.56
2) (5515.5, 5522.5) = 0.84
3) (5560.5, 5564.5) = 0.72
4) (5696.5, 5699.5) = 0.40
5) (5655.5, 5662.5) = 0.67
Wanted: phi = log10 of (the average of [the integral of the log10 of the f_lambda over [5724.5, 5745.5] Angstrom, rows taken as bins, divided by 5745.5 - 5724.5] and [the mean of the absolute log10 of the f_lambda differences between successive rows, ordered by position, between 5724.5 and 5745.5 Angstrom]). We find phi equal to -0.317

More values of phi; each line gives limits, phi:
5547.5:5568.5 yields -0.325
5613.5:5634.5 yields -0.322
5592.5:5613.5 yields -0.327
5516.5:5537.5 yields -0.319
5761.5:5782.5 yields -0.317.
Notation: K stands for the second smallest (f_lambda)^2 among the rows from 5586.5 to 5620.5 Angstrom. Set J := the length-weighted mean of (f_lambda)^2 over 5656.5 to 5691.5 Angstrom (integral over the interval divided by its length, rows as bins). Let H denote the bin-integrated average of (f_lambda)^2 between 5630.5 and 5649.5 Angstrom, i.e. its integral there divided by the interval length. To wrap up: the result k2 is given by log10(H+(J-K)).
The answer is 1.95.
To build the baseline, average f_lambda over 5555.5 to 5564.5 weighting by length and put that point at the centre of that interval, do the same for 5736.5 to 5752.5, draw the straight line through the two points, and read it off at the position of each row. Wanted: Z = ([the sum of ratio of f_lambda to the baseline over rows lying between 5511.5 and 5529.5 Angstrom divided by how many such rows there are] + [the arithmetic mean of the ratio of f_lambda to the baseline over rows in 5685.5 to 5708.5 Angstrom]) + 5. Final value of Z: 6.94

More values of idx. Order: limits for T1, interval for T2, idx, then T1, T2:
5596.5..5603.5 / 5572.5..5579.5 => -0.8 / 7.52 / 8.32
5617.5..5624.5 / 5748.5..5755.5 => 0.0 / 8.40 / 8.44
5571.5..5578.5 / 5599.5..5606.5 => 1.0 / 8.67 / 7.71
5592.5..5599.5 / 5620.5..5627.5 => -0.2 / 8.08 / 8.32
